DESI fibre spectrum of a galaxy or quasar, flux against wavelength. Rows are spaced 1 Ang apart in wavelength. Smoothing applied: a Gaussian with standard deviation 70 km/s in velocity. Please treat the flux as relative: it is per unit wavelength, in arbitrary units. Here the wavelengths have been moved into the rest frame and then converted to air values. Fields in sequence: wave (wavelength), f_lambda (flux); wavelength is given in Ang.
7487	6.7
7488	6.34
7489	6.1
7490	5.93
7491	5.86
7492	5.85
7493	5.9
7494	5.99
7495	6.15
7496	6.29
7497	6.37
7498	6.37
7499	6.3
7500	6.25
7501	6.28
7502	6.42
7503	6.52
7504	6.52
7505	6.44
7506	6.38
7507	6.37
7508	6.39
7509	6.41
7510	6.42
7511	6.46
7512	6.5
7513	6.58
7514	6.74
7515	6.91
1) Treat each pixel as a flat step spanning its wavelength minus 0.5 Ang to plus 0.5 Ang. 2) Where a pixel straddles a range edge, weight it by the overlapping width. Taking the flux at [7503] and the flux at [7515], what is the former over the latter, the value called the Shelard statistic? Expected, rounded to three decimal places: 0.944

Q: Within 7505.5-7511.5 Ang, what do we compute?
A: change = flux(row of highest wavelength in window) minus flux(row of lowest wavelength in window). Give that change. 0.080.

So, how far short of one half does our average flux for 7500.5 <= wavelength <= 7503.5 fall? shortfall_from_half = -5.91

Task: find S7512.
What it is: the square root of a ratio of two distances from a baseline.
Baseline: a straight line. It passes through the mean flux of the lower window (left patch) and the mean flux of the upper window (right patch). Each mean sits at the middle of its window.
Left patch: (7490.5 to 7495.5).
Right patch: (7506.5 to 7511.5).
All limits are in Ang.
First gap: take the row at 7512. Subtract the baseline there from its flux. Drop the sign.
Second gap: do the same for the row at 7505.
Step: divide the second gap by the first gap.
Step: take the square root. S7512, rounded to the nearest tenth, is 6.2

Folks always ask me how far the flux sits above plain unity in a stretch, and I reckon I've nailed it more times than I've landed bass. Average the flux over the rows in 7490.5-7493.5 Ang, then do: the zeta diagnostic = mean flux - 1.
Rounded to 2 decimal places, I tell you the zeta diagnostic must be 4.87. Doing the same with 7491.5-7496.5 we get 5.04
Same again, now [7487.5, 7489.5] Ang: 5.22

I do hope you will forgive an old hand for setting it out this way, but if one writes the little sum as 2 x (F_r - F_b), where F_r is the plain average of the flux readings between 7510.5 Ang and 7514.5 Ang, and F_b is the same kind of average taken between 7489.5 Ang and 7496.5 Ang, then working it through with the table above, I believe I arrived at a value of 1.1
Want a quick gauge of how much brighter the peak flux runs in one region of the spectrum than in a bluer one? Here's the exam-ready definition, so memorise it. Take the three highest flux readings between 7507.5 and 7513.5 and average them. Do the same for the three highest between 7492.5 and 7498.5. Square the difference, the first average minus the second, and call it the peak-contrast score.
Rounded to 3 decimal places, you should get 0.029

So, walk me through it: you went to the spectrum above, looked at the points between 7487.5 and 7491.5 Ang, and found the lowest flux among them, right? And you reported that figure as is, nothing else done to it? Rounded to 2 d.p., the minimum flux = 5.86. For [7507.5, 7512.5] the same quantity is 6.39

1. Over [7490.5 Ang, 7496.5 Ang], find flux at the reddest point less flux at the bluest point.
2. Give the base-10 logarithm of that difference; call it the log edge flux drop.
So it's -0.37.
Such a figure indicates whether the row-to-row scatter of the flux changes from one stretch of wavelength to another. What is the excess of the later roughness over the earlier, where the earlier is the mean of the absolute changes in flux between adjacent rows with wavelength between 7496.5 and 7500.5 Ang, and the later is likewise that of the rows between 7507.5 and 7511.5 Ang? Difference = -0.017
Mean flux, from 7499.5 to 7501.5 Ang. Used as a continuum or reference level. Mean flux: 6.3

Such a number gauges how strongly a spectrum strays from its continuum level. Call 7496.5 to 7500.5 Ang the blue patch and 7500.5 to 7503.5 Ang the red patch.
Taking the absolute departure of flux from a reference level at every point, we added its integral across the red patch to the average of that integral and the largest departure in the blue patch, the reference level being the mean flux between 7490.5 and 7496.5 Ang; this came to 2.0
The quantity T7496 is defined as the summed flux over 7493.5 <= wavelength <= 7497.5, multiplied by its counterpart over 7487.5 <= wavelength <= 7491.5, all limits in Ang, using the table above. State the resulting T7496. 601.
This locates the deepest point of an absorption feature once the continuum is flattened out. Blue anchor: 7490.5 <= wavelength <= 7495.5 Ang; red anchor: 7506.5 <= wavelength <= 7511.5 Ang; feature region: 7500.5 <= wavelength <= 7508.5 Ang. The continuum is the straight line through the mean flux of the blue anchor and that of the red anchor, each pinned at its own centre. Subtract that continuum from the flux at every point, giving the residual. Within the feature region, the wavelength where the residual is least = 7508 Ang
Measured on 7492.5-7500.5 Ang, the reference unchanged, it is 7493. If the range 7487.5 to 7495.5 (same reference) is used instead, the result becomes 7492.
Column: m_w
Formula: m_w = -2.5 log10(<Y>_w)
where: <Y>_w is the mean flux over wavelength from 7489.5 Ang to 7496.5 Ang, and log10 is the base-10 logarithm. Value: -1.945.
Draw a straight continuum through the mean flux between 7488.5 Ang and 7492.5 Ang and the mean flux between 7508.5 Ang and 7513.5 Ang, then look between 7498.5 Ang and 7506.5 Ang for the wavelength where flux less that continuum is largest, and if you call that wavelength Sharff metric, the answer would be 7503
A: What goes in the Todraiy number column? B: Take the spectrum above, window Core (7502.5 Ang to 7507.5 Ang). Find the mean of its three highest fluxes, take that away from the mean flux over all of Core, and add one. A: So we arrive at 0.95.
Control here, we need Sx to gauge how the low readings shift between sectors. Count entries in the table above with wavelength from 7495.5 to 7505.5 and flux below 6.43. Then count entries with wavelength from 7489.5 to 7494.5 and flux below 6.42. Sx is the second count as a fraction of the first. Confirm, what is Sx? 0.7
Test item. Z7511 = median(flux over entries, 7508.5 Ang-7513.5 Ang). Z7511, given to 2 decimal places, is 6.46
